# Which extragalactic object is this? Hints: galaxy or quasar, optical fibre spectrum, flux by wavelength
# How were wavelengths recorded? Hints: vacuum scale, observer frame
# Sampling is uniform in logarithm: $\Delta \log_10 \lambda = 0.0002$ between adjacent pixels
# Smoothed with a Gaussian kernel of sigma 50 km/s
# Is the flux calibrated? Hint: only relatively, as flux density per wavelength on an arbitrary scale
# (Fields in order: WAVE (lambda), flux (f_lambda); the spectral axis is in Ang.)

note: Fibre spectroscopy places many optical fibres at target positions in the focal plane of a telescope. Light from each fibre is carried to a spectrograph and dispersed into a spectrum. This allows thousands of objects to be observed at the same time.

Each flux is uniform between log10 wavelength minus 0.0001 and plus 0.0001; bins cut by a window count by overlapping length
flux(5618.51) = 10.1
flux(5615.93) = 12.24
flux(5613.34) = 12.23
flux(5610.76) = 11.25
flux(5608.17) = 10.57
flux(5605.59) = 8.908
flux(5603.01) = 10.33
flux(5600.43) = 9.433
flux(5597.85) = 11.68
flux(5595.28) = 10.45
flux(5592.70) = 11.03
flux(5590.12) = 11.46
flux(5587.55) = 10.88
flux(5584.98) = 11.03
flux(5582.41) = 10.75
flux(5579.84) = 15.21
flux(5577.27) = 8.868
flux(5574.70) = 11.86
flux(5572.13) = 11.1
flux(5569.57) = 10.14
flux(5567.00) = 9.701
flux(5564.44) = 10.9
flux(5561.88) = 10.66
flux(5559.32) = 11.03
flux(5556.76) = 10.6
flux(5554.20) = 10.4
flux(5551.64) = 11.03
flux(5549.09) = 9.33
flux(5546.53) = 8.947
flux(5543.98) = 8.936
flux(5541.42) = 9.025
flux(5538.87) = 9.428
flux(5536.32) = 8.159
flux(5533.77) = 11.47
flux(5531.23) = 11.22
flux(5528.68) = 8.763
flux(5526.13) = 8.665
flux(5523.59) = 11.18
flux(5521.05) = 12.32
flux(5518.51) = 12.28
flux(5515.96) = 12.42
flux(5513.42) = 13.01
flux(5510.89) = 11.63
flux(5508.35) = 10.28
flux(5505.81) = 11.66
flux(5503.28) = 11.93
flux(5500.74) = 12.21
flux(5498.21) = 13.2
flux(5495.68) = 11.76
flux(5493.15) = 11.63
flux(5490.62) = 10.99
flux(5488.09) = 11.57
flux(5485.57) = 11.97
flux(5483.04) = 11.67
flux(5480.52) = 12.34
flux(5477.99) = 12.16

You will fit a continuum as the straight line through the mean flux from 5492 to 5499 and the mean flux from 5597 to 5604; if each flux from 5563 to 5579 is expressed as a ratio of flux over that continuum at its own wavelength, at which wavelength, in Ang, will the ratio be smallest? 5577.27 Ang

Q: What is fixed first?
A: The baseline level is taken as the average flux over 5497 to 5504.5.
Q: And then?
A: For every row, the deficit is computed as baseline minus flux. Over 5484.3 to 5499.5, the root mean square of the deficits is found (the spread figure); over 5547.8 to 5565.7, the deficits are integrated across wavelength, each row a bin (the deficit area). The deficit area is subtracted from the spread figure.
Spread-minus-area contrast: -33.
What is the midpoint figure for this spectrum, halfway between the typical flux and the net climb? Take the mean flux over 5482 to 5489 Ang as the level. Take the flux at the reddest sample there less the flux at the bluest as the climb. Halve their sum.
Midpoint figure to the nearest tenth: 5.8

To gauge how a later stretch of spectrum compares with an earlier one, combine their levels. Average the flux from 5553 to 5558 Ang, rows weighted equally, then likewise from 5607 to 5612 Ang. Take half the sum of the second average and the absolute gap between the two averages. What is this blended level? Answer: 5.7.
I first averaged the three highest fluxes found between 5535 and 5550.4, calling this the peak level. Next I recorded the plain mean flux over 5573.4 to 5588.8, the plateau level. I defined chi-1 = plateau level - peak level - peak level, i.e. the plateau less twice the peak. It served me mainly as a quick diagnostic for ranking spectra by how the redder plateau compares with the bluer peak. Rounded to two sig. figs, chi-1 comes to -7.1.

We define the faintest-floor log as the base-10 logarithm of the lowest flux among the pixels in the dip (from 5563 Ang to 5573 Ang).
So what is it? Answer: 0.99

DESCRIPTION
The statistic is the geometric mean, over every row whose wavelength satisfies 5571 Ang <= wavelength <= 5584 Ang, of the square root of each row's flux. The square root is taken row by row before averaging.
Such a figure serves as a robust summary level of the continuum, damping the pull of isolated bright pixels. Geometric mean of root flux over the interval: 3.37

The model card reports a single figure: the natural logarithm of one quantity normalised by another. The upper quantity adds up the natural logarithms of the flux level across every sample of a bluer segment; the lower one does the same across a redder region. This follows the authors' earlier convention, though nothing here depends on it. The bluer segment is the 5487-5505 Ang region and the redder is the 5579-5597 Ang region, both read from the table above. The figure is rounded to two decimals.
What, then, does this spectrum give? 0.01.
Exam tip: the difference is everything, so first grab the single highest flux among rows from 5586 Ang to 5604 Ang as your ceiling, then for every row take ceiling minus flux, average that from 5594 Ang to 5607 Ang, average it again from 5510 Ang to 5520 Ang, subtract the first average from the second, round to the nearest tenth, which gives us -2.2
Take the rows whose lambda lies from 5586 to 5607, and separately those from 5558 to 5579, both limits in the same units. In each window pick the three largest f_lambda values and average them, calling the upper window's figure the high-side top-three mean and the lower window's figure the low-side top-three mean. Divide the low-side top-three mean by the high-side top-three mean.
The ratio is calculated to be 0.99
